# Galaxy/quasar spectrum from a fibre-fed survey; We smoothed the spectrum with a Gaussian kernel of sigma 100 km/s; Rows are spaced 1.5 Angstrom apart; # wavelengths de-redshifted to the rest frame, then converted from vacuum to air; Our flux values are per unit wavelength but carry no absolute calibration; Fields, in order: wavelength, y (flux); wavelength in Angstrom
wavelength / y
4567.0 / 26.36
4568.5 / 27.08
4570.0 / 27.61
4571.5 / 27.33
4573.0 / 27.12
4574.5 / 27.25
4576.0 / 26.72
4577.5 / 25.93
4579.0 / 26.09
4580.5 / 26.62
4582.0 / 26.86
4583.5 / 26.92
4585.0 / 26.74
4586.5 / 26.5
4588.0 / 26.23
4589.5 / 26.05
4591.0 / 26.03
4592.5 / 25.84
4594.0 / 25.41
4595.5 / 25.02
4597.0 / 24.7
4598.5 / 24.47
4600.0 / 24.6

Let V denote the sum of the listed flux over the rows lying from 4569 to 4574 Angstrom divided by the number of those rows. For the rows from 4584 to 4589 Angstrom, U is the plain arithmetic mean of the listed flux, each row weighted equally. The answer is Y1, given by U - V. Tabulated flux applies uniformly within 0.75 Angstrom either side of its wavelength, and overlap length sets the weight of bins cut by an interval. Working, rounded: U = 26.5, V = 27.4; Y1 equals -0.9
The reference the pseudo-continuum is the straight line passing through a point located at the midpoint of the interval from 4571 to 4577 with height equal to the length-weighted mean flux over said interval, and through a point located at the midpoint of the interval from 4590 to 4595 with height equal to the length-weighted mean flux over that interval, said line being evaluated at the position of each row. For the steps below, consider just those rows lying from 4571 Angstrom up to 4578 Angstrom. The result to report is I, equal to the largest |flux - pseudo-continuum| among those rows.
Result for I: 0.87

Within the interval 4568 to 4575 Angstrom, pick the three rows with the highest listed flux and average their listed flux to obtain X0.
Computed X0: 27.4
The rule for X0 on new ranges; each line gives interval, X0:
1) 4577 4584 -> 26.8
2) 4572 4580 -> 27.0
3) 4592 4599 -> 25.4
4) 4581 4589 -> 26.8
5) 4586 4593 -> 26.3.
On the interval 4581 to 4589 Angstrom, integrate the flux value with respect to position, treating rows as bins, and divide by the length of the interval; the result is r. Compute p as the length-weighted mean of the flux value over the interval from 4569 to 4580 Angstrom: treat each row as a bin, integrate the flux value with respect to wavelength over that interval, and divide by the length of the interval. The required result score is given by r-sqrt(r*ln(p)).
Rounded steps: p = 26.9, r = 26.6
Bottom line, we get 17.3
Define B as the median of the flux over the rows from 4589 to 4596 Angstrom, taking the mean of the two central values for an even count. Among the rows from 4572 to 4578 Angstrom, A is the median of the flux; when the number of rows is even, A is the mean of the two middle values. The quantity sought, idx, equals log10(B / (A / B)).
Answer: 1.39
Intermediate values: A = 26.9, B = 25.8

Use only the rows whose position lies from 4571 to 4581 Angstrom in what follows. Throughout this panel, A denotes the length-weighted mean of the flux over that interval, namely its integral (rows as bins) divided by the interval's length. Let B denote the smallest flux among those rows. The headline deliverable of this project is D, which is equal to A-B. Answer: 0.78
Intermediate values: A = 26.7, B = 25.93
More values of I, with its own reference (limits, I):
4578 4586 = 0.60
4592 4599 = 0.84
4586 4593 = 0.34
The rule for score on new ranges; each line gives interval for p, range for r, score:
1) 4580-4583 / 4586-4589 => 17.0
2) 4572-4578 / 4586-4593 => 16.9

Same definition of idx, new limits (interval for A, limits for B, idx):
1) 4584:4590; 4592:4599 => 1.38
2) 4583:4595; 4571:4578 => 1.45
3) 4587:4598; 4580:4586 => 1.44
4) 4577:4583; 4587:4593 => 1.41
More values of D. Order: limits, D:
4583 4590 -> 0.44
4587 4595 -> 0.49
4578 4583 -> 0.42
